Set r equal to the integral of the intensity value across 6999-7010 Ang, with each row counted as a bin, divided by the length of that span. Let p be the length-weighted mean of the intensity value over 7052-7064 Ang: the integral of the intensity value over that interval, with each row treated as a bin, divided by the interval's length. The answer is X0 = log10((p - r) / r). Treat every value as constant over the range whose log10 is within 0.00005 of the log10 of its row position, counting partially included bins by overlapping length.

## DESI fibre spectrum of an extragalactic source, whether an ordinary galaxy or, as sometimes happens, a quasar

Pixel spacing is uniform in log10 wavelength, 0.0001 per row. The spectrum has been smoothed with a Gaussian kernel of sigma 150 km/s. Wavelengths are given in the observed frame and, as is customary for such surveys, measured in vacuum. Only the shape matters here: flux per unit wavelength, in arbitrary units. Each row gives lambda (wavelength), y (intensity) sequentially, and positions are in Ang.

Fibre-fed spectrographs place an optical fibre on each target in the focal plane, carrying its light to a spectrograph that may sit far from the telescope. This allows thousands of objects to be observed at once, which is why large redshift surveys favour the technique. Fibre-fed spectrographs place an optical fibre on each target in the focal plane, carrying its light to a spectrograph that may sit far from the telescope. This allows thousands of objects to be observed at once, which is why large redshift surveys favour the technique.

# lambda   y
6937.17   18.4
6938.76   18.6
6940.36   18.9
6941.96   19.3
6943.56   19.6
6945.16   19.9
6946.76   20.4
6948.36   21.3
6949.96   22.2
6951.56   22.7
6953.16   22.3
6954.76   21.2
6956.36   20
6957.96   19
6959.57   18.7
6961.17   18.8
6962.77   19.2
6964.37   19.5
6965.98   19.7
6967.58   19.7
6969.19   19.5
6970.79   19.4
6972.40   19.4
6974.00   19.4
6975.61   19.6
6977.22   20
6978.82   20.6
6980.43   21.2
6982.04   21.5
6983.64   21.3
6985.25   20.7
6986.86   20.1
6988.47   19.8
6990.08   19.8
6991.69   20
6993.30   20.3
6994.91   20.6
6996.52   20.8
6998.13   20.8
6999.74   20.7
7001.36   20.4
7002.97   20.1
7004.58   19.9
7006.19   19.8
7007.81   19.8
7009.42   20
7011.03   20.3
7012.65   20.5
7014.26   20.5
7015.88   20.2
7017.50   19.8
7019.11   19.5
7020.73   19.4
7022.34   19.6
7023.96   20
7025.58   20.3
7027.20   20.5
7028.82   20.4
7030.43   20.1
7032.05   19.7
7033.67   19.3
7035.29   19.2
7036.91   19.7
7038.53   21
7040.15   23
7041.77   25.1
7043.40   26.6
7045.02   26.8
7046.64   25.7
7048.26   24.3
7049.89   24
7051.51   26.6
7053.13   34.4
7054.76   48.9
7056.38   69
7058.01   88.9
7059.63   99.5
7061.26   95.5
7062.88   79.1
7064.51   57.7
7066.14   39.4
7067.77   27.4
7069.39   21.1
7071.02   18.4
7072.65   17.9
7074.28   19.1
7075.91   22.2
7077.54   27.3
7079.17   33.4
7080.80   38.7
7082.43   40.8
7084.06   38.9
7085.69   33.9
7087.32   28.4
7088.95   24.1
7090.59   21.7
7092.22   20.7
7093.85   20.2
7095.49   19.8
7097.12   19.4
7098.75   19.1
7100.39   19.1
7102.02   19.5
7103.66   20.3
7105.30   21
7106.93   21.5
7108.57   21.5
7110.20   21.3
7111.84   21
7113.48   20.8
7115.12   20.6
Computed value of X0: 0.4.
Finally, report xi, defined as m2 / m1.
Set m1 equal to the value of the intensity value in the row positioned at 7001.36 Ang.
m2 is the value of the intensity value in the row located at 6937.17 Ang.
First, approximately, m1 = 20.4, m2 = 18.4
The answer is 0.9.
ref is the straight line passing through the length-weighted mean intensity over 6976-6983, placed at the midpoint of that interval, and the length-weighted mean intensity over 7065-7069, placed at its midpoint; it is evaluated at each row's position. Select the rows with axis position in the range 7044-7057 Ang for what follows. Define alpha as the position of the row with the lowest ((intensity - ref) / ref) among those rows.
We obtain 7049.89 Ang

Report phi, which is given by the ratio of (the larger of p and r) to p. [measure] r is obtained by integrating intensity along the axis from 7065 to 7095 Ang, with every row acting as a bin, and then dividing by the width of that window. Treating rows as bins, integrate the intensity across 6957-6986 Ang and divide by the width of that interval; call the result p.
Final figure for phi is 1.39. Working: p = 19.8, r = 27.7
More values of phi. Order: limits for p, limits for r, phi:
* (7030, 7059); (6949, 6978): 1.00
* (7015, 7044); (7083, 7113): 1.11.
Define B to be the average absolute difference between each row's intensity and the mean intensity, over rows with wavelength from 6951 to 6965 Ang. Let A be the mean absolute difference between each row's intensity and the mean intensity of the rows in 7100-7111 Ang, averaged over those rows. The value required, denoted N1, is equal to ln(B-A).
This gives -0.8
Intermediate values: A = 0.83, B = 1.3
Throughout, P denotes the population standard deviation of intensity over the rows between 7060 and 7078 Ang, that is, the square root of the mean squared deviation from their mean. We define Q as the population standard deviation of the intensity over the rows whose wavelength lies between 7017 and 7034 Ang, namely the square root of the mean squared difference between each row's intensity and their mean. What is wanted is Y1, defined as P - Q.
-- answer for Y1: 25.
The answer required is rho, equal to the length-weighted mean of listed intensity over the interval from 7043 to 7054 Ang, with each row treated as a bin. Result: 27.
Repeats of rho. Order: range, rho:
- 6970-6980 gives 20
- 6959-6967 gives 19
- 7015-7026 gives 20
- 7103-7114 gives 21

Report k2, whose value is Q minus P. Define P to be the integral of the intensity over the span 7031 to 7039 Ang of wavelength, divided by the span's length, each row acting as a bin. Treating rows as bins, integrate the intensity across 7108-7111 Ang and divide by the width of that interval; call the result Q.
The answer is 2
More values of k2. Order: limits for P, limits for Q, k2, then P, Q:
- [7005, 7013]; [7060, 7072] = 30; 20.0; 49.8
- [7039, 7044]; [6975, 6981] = -4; 24.5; 20.3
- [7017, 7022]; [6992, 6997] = 1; 19.6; 20.5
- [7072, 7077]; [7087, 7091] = 4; 20.2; 24.6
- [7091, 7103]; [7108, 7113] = 1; 19.8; 21.2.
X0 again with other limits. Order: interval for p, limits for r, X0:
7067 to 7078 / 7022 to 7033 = -1.1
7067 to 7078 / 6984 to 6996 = -1.1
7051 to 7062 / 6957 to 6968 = 0.4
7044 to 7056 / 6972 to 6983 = -0.3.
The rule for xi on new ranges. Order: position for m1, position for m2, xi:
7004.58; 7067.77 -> 1.4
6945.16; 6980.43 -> 1.1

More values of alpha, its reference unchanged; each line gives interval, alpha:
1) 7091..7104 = 7100.39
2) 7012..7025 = 7020.73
